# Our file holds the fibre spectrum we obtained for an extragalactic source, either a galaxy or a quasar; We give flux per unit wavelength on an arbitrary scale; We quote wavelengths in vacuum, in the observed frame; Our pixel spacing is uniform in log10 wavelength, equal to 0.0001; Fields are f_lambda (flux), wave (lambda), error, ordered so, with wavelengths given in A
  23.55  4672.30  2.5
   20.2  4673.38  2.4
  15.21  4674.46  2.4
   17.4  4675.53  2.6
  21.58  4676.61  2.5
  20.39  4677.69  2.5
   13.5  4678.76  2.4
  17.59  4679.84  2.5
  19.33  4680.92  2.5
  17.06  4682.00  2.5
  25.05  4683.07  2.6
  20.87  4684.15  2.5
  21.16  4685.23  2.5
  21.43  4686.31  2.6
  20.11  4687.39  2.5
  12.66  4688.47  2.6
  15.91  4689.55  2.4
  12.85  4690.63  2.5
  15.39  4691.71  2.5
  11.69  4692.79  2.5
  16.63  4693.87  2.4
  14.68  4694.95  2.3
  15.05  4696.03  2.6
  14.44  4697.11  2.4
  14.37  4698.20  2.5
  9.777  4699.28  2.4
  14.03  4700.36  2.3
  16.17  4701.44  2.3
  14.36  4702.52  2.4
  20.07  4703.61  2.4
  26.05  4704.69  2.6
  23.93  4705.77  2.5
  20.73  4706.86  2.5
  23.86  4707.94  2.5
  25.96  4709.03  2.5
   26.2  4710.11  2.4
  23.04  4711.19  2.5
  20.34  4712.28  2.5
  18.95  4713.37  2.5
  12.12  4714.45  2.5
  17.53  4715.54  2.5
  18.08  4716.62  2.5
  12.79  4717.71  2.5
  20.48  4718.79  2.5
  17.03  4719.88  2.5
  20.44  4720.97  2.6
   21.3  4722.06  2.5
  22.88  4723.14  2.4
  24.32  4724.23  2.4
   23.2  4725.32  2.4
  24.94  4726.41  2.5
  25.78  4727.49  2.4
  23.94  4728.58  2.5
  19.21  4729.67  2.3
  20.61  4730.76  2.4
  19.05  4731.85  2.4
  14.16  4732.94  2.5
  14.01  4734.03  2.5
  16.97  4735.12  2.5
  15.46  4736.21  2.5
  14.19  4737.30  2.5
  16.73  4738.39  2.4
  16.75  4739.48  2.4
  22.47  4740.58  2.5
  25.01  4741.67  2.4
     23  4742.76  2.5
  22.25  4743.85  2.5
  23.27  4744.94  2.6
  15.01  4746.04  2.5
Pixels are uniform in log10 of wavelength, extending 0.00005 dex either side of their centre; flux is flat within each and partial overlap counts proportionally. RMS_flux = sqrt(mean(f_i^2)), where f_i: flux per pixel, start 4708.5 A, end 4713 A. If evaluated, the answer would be 24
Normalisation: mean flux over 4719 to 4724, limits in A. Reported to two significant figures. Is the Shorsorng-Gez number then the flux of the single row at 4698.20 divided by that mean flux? 0.70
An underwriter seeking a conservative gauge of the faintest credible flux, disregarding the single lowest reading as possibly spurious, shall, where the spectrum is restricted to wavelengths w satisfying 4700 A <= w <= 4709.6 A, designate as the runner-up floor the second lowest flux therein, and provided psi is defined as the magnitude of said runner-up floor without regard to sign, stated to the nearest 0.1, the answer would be 14.4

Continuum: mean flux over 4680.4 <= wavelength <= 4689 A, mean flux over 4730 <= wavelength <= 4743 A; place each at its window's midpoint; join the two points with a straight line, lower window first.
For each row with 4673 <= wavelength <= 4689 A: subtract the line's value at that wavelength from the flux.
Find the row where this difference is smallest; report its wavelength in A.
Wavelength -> 4688.47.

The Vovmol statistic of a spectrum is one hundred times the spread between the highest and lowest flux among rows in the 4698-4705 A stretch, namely 1627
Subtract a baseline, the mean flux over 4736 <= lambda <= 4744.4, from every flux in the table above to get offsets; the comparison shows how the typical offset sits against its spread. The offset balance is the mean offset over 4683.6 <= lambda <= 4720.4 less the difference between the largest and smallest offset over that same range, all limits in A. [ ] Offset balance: -18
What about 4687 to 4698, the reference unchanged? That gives -13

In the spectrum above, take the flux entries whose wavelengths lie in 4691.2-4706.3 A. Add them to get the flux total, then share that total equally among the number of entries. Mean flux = 16.2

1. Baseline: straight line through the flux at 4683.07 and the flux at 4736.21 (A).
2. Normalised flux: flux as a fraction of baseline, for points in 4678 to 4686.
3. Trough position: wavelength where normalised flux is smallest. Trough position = 4678.76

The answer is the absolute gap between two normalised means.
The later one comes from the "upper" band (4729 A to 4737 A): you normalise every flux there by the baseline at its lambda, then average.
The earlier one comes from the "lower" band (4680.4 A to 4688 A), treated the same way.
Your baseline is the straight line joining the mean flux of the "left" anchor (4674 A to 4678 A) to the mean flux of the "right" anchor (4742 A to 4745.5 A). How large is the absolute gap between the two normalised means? 0.31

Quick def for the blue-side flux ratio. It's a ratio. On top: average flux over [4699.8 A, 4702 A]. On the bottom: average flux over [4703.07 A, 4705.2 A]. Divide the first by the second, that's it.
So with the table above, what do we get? 0.65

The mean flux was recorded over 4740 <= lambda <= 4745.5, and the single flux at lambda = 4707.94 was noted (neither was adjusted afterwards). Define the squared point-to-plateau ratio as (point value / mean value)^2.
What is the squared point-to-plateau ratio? 1.1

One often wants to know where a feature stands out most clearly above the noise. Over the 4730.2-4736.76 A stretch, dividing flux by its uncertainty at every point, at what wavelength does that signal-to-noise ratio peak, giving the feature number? 4730.76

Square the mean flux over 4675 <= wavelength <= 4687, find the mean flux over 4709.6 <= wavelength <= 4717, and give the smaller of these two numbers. 19.5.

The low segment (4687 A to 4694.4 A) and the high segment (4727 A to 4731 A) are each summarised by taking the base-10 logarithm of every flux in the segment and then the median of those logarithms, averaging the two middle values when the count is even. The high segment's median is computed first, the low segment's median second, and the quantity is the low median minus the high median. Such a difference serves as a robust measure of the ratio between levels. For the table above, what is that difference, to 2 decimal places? -0.16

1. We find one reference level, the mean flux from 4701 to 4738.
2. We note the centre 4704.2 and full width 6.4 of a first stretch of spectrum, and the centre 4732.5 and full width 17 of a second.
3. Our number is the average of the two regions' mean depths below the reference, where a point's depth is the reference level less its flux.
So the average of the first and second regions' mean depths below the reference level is 0.1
